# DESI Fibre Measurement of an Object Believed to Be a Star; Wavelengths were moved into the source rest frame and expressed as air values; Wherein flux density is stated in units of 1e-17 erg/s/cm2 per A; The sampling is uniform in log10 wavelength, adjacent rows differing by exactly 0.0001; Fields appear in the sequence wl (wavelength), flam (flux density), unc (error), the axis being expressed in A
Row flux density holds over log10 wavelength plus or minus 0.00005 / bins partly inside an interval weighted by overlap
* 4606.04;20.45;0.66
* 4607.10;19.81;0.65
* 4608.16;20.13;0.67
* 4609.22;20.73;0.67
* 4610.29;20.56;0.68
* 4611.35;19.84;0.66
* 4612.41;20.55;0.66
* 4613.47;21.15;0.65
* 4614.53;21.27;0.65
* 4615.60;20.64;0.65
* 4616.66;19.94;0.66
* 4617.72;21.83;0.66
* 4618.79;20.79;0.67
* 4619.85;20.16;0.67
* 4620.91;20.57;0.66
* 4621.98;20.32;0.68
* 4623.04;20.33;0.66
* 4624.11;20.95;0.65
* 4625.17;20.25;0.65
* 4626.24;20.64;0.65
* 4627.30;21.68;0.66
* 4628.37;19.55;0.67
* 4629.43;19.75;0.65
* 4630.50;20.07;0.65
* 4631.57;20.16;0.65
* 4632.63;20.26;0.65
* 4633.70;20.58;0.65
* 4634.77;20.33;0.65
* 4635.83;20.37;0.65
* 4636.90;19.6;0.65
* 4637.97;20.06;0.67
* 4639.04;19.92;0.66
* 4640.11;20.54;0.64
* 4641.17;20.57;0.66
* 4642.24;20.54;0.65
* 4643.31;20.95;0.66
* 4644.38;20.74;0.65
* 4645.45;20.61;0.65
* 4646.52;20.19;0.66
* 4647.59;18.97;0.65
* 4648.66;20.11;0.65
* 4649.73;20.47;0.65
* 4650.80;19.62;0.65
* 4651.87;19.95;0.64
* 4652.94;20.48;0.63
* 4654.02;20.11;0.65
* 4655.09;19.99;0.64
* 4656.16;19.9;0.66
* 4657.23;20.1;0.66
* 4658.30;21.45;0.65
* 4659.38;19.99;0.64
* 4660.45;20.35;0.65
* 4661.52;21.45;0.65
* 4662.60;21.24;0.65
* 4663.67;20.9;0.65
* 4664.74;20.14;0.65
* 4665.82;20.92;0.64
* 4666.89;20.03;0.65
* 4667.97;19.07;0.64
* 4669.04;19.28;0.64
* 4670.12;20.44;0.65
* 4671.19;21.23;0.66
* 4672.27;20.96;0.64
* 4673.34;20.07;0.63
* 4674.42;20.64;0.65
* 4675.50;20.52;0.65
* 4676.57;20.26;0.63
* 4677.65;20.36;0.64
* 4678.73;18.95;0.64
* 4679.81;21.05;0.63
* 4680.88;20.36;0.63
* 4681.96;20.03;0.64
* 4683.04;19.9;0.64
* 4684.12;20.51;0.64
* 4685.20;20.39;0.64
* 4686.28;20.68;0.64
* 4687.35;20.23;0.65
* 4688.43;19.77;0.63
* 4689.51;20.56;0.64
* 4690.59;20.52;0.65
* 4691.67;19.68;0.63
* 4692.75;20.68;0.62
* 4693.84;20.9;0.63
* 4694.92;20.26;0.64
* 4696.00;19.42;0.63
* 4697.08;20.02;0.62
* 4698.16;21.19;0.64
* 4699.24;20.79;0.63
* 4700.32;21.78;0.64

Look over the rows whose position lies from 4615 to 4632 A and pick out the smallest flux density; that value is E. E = 19.55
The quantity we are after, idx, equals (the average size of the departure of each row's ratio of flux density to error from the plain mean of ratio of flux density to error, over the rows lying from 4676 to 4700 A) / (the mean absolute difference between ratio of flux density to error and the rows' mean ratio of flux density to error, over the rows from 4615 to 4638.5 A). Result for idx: 1.00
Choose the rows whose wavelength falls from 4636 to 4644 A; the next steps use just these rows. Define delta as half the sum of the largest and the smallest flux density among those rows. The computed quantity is 20.3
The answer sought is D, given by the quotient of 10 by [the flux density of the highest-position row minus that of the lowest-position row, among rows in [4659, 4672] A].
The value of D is 8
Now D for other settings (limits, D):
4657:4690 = 22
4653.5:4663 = 9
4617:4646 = -8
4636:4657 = 33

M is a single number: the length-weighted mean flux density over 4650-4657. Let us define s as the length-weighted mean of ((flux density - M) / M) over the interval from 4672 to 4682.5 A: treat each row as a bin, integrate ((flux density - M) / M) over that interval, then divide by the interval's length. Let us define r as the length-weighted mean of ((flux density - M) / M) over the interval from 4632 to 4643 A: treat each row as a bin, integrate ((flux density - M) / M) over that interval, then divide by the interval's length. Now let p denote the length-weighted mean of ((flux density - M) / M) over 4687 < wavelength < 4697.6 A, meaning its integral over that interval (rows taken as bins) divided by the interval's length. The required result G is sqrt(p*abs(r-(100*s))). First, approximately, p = 0.009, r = 0.013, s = 0.014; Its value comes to 0.108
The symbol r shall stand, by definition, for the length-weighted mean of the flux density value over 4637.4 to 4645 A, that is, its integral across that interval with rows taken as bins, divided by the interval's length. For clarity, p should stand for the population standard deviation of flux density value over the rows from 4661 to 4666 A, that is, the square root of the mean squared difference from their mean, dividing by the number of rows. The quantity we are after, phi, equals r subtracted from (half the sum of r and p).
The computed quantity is -10.0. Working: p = 0.4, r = 20.47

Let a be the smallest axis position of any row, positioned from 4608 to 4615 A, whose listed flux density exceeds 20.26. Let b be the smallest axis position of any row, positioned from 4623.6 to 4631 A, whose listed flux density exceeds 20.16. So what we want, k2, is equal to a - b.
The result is -14.9 A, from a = 4609.22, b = 4624.11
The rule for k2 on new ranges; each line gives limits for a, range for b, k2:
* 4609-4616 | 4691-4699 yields -83.5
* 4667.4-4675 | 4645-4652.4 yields 24.7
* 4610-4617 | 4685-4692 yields -74.9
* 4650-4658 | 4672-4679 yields -19.3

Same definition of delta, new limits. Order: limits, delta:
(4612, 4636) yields 20.7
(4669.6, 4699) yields 20.1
